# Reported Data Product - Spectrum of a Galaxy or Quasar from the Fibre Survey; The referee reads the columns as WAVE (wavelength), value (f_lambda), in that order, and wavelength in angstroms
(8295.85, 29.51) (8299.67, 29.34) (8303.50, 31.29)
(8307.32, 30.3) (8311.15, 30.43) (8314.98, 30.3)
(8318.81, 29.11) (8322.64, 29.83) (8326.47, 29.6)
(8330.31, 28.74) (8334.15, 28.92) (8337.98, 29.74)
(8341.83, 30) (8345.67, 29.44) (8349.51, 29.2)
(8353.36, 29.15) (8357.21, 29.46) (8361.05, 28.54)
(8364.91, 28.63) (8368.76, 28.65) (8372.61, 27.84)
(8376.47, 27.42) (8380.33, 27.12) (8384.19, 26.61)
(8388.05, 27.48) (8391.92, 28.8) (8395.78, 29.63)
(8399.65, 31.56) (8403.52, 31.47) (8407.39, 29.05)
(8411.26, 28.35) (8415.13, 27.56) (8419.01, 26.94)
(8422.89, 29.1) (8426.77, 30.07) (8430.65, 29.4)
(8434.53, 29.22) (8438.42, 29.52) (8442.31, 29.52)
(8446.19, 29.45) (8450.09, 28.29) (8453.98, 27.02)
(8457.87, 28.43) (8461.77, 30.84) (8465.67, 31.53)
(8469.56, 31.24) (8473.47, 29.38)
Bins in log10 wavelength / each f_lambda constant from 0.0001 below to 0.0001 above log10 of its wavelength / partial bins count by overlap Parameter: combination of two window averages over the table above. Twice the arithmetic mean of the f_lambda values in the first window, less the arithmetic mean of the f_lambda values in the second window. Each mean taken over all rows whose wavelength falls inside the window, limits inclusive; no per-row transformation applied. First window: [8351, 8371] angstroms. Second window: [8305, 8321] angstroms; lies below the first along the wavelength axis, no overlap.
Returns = 27.7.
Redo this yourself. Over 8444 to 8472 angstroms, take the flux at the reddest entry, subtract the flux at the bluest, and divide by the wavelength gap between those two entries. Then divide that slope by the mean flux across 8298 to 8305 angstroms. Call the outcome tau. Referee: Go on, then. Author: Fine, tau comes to 0.003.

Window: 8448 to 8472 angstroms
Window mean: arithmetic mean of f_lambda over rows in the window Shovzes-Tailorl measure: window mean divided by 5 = 5.91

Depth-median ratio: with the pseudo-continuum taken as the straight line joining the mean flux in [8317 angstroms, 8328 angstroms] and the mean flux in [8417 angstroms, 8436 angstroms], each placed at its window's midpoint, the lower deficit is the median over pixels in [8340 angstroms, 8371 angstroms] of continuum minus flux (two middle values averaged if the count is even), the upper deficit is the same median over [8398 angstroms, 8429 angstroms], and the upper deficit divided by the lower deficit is -0.4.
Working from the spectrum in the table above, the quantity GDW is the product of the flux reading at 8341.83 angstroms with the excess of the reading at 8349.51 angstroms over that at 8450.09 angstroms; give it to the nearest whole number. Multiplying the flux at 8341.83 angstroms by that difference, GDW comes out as 27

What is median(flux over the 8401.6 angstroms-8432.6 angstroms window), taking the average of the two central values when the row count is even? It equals 29.1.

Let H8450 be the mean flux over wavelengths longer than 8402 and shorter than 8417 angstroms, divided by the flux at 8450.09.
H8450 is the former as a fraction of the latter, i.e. 1.03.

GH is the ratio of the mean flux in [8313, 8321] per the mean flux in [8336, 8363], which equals 1.01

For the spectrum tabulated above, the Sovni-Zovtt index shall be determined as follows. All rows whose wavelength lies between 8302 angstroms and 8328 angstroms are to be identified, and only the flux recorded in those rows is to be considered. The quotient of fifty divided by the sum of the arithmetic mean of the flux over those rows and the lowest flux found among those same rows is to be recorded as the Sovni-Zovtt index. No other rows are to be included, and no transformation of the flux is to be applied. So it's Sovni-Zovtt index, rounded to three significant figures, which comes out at 0.844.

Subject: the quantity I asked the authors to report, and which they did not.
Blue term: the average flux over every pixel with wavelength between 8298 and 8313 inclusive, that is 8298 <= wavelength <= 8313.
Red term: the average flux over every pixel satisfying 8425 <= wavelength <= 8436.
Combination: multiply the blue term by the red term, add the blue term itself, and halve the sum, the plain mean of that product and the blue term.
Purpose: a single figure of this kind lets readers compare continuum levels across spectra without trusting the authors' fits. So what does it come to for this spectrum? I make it 464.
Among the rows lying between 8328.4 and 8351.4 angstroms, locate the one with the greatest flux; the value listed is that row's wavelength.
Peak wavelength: 8341.83 angstroms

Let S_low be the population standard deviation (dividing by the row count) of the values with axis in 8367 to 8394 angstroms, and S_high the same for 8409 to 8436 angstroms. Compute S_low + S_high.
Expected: 1.76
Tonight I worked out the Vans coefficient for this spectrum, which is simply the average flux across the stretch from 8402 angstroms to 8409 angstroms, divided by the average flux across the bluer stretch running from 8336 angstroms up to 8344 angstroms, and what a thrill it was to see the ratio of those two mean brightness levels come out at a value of 1.01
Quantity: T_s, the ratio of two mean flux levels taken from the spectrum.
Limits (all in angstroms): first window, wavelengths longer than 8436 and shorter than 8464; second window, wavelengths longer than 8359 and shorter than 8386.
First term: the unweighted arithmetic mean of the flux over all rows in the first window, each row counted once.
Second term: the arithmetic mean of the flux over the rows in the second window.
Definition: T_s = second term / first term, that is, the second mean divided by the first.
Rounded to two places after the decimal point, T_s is 0.96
